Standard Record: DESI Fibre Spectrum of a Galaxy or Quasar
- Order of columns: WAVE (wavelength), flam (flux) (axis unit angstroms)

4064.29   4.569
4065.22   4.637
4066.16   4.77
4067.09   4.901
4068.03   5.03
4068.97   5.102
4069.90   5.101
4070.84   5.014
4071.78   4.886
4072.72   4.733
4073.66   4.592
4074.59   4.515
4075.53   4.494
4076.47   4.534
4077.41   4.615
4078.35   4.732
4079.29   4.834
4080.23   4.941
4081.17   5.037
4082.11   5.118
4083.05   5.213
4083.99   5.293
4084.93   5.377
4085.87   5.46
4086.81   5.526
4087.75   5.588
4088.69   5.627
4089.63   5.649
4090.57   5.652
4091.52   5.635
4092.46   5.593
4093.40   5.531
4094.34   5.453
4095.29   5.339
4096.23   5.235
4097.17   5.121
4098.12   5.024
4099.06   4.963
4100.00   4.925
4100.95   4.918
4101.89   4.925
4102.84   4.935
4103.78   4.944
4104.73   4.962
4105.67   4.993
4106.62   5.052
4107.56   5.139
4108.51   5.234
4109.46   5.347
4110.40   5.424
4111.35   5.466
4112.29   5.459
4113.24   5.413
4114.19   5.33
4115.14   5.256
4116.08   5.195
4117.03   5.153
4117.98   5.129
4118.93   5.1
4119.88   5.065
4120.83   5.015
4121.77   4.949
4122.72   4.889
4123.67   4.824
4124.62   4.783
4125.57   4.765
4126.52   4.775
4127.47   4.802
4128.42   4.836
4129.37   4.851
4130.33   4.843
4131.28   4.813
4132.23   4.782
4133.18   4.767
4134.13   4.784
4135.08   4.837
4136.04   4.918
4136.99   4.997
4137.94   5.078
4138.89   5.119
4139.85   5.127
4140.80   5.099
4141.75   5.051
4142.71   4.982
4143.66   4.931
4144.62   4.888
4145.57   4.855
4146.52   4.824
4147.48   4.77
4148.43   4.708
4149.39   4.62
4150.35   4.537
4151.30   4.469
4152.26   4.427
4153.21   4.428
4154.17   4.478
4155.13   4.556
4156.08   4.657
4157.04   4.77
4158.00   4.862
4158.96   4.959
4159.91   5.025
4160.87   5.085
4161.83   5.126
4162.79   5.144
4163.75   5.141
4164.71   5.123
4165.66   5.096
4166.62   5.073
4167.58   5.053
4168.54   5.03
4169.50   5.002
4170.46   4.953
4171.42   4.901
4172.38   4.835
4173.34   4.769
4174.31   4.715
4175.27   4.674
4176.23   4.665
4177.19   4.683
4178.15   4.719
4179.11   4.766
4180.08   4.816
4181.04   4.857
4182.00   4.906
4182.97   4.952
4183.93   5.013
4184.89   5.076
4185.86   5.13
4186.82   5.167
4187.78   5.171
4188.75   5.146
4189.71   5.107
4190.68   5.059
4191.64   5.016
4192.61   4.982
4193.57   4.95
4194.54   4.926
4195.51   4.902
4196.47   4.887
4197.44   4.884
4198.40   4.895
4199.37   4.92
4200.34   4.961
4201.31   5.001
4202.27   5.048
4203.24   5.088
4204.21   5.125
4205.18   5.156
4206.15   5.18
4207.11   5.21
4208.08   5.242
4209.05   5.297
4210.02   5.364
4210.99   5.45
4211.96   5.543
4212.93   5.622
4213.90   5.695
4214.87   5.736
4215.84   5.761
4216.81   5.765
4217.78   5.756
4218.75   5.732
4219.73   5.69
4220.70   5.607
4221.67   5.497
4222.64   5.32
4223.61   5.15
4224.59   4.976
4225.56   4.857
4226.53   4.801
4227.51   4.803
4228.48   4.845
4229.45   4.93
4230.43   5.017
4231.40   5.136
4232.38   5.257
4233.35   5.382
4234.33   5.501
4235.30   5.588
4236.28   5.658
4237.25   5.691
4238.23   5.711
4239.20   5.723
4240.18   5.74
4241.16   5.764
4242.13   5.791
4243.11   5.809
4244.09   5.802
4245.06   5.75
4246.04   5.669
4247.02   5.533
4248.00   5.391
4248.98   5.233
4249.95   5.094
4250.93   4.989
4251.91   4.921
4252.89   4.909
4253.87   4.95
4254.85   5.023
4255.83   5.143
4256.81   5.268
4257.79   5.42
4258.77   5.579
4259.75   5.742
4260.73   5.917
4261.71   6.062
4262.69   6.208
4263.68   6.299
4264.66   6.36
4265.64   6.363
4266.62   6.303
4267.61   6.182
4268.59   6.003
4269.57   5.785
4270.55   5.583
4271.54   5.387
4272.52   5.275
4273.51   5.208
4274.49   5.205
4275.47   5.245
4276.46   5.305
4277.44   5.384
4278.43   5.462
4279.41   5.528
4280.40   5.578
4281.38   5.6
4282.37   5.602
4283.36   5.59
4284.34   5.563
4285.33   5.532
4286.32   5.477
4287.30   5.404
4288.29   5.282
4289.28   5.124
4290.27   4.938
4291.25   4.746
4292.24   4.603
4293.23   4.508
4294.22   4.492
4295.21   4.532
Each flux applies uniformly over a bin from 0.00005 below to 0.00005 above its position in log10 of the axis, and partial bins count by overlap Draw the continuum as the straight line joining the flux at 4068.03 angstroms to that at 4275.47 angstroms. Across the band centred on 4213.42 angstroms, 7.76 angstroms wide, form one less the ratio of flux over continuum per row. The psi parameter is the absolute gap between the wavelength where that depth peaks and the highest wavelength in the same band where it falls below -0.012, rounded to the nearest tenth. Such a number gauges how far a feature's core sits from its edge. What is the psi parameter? 6.8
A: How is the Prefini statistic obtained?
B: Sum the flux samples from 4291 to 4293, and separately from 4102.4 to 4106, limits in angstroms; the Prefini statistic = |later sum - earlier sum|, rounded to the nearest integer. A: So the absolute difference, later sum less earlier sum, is 10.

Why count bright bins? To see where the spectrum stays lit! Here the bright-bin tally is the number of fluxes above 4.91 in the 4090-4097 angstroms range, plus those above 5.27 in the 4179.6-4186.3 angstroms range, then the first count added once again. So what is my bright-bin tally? 14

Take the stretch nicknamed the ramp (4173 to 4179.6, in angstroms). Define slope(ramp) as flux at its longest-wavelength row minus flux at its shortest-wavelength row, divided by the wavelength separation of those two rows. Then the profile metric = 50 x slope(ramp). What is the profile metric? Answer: 0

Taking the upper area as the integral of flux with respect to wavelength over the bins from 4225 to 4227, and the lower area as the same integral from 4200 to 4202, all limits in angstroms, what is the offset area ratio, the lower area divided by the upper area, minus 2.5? -1.47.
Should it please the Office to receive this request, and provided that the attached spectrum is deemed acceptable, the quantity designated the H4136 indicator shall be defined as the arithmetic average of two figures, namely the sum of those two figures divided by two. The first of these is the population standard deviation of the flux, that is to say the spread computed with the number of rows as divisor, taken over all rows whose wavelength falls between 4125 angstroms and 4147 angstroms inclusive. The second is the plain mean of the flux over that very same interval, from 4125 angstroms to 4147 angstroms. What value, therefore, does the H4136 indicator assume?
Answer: 2.51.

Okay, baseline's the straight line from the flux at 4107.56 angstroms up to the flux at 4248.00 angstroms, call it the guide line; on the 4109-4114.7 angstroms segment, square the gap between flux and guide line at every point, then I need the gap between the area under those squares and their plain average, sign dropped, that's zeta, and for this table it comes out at 0.33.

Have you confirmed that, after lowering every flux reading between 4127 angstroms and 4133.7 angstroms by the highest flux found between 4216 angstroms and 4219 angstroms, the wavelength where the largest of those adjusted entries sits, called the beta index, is 4129.37 angstroms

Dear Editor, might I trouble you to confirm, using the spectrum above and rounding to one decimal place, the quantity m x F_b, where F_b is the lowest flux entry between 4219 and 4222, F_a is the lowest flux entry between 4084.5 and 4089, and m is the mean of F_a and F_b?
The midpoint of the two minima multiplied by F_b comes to 29.9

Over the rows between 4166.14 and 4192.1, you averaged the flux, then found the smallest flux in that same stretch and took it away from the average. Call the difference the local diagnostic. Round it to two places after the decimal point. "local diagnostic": 0.27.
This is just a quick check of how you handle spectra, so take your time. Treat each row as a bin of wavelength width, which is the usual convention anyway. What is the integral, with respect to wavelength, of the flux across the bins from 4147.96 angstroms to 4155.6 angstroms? 35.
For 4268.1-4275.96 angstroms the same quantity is 43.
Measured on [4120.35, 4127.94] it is 37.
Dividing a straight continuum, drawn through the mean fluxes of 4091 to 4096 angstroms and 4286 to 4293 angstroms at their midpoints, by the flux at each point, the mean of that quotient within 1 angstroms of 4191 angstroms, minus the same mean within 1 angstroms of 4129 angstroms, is -0.07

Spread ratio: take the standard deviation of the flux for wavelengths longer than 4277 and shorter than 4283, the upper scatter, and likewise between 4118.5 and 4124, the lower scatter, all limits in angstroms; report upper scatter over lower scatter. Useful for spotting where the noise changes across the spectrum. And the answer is 0.82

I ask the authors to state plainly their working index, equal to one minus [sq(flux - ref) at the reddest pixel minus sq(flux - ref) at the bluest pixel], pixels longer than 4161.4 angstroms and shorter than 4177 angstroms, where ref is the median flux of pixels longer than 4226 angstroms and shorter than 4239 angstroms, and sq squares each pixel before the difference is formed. 0.67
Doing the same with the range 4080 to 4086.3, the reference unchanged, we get 1.06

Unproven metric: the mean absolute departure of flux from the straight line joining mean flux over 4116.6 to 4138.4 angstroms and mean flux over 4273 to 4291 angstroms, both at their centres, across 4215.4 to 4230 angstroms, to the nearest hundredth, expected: 0.38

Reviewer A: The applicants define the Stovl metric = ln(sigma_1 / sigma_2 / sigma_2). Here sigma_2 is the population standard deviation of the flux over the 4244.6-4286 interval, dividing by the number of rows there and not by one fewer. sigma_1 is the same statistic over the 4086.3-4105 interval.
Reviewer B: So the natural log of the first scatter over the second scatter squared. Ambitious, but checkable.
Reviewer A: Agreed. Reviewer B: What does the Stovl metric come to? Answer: 0.6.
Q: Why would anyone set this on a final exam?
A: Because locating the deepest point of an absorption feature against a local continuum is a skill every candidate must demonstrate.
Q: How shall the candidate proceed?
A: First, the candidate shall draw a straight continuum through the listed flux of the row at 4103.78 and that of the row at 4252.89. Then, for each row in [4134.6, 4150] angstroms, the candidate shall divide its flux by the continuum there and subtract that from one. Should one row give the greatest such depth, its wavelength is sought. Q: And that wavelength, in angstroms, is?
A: 4149.39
